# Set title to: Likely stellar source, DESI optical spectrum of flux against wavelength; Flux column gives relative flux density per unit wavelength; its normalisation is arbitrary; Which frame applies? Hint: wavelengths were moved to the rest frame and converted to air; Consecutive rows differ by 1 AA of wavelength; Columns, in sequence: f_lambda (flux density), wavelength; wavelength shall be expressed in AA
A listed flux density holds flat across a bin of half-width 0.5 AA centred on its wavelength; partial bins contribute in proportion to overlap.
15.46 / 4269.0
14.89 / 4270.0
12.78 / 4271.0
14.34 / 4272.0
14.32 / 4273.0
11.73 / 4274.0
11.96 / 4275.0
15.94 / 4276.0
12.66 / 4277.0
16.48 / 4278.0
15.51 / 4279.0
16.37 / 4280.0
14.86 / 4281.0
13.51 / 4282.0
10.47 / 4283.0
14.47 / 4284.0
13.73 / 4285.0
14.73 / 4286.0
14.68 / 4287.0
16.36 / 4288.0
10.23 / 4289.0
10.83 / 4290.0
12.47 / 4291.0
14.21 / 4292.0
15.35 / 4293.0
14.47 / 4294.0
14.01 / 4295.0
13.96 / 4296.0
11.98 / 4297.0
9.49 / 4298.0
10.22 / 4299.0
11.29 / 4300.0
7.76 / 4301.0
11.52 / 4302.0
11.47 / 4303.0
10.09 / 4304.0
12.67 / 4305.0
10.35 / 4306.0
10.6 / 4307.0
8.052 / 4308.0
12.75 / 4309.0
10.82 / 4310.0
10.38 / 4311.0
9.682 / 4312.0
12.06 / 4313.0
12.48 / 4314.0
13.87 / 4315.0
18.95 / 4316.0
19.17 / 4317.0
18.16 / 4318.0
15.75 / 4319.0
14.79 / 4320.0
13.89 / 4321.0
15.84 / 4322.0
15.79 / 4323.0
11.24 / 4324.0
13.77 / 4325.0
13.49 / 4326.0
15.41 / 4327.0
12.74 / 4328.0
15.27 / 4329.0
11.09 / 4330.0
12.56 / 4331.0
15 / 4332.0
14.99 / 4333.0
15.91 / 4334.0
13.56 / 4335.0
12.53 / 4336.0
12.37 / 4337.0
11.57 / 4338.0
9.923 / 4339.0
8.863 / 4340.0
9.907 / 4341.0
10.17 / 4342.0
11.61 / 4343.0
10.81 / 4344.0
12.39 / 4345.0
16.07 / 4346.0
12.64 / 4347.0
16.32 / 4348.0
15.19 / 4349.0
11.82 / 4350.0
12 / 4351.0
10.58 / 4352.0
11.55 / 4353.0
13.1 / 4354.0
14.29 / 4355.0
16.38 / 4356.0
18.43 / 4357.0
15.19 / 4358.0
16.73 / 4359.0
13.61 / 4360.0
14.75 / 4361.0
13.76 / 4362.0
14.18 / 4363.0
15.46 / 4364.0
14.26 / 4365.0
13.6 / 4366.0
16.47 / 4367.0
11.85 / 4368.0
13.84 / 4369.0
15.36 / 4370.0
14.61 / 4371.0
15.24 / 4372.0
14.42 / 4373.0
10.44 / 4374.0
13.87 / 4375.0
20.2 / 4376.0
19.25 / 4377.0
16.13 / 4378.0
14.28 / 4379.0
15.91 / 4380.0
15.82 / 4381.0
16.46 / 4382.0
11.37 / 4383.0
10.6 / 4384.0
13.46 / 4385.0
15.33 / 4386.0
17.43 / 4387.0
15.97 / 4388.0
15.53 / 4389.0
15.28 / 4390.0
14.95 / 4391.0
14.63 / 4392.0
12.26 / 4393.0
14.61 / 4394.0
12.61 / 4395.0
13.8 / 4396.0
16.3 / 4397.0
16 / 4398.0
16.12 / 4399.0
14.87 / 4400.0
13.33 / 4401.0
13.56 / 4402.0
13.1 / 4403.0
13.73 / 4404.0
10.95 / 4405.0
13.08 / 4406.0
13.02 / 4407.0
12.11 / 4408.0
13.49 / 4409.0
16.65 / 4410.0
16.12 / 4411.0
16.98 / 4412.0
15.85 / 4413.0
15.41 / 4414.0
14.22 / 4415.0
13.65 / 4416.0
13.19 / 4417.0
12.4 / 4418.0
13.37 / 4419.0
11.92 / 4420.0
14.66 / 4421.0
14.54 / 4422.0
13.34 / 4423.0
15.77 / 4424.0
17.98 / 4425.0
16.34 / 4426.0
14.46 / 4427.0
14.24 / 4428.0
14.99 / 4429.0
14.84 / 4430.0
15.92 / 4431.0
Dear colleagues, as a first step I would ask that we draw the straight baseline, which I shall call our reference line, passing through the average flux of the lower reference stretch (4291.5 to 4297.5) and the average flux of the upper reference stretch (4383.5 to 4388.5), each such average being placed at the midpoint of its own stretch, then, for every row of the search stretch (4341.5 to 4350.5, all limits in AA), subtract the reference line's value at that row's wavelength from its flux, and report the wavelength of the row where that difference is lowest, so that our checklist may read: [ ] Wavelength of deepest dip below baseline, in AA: 4342.0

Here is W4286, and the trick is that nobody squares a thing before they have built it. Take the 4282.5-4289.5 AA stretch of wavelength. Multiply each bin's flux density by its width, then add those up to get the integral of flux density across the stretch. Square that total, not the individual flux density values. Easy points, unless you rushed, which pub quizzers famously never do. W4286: 8962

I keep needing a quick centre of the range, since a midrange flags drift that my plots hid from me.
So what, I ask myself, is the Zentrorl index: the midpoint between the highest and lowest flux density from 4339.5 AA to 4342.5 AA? 10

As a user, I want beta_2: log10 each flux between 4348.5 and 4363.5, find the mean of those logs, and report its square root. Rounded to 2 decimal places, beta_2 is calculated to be 1.07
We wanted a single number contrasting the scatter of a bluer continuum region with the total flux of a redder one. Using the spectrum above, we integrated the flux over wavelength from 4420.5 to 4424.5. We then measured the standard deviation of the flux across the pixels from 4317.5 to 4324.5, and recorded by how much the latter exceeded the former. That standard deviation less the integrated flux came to -56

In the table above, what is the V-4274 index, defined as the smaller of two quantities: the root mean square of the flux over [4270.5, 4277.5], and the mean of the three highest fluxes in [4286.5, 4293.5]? 13.5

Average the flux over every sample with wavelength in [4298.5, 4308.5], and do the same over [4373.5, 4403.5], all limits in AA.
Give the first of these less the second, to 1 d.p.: -4.4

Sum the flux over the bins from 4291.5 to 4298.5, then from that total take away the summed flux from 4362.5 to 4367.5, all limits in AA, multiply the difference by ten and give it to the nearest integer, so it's 195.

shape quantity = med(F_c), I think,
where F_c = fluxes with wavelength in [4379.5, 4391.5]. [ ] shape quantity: 15.4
